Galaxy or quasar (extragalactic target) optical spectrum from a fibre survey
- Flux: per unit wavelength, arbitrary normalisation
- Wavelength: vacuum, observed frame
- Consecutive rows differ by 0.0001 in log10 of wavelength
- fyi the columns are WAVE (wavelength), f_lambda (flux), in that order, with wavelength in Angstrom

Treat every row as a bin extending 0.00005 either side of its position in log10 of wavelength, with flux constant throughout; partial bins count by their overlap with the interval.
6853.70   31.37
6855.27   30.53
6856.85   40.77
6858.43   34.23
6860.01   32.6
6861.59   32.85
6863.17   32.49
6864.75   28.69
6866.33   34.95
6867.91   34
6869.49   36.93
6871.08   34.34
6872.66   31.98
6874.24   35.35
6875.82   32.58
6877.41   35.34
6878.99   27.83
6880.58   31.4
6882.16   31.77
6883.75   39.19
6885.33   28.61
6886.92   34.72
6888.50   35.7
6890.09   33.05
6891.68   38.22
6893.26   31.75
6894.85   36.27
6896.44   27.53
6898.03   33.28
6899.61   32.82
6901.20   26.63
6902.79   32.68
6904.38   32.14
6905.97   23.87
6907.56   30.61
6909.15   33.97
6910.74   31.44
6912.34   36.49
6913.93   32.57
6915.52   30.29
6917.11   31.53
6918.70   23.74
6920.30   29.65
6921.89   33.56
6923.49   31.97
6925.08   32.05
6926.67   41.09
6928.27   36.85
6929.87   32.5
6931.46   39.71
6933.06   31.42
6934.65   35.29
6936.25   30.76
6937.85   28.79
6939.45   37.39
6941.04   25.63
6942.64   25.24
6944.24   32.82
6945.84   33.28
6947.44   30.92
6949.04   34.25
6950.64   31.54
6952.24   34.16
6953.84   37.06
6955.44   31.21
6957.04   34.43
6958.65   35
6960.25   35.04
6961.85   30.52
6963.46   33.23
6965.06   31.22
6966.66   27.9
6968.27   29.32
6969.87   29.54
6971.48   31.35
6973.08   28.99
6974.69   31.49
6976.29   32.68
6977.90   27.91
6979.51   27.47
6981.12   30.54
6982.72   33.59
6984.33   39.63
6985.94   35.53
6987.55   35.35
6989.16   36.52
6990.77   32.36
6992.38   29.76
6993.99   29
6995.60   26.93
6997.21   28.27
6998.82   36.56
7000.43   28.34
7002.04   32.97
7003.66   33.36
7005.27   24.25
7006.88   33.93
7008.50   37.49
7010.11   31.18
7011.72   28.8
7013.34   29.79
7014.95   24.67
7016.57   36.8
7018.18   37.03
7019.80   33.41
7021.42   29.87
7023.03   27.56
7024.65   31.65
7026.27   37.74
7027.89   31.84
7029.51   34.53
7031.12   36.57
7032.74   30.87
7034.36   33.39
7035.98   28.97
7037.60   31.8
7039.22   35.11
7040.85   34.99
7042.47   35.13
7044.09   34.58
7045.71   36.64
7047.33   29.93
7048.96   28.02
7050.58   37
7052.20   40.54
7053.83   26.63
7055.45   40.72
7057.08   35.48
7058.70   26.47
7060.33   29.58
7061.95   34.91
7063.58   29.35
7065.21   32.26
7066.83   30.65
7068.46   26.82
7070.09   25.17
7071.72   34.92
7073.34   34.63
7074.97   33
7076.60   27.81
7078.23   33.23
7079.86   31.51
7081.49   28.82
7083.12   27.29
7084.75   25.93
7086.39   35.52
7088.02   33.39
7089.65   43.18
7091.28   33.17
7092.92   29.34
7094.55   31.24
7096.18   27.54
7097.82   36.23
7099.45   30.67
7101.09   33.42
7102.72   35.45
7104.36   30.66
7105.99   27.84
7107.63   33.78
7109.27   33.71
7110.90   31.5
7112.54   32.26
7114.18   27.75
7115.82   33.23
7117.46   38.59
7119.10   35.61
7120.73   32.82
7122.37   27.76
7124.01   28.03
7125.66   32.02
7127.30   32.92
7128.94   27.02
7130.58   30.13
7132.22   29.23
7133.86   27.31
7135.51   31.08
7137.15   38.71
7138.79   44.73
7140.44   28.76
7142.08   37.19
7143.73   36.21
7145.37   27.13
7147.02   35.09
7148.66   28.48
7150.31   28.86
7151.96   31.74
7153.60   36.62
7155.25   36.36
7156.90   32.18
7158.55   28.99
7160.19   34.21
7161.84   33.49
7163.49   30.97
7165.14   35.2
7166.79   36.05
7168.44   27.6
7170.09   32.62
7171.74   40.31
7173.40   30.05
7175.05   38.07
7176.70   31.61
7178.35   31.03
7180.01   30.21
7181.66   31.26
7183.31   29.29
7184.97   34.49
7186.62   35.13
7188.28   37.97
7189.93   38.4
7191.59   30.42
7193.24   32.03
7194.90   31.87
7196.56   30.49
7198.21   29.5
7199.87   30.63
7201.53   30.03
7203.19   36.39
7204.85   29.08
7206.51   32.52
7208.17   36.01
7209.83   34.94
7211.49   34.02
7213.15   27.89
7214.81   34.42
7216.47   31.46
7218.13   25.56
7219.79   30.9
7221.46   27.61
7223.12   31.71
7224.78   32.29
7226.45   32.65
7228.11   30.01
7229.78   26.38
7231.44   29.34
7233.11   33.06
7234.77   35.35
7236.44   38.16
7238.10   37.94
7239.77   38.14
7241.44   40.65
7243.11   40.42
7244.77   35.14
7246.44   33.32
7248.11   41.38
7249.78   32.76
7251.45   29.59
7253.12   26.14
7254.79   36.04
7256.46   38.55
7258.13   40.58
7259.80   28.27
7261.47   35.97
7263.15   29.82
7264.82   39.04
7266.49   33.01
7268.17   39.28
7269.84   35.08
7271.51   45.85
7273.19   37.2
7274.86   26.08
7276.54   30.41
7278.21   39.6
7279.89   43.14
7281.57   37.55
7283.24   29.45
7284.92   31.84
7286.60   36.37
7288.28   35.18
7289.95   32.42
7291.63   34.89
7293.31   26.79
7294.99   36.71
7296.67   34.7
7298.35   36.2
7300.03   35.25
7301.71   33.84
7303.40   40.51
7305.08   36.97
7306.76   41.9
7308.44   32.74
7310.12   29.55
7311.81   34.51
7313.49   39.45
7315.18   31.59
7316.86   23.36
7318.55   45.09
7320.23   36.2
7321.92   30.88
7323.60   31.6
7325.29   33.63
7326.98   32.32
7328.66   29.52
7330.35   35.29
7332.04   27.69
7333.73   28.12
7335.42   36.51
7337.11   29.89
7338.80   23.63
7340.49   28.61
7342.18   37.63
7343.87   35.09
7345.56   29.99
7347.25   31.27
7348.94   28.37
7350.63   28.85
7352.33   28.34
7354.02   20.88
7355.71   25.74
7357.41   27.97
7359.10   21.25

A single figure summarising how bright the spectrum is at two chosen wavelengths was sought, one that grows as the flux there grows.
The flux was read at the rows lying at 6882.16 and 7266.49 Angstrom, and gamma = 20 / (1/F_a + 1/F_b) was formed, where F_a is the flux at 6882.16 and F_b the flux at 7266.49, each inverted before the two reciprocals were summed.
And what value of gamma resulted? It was 324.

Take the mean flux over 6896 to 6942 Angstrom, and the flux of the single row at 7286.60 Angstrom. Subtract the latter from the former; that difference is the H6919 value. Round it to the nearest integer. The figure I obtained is -4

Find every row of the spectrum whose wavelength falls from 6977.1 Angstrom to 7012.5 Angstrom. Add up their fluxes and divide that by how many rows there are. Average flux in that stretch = 31.8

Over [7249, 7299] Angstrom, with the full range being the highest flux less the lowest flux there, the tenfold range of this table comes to 198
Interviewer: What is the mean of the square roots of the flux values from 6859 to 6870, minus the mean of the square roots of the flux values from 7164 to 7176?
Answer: -0.1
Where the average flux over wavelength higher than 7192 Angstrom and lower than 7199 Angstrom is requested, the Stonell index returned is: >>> 31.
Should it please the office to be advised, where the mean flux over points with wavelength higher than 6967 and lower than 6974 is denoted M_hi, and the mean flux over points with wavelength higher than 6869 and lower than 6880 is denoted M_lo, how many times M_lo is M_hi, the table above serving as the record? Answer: 0.89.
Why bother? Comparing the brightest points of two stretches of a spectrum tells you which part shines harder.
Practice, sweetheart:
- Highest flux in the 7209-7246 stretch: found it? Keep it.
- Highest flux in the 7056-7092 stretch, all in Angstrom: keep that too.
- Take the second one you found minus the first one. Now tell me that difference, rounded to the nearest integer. 3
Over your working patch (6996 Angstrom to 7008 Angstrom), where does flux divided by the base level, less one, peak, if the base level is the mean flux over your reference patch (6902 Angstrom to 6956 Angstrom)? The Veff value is 6998.82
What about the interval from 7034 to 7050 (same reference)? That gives 7045.71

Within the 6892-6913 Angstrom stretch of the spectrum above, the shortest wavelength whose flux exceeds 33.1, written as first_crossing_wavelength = 6894.85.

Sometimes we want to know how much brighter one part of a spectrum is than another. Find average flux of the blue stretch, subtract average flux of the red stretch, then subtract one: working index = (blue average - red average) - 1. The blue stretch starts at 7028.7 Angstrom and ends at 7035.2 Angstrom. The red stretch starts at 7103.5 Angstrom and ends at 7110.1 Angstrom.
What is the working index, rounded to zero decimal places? 1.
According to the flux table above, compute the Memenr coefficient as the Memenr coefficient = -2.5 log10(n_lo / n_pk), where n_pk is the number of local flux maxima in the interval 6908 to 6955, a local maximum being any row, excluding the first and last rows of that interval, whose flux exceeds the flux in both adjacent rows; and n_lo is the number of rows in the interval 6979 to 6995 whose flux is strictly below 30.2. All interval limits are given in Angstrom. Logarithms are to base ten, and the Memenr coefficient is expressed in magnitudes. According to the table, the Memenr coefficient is 1.2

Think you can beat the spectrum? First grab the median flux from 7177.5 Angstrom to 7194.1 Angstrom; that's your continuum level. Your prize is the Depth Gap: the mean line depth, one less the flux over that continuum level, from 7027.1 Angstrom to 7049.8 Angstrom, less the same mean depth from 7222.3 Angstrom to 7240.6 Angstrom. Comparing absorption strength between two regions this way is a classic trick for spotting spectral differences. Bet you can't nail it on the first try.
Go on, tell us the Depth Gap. 0.00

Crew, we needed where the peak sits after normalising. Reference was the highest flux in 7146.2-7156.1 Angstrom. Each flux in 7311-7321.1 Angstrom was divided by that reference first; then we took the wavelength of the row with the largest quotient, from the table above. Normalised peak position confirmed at 7318.55 Angstrom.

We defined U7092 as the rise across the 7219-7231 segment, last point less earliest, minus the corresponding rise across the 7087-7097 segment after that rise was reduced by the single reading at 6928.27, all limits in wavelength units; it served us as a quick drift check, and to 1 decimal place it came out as 38.2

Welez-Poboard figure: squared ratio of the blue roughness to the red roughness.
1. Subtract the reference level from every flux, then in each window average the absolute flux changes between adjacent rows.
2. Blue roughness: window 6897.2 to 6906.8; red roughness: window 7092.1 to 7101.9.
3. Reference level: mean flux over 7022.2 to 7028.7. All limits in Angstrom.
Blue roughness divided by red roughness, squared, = 0.9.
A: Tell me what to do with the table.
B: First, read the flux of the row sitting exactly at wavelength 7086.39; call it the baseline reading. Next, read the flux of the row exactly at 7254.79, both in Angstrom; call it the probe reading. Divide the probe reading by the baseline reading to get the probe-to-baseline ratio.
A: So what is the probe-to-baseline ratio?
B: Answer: 1.01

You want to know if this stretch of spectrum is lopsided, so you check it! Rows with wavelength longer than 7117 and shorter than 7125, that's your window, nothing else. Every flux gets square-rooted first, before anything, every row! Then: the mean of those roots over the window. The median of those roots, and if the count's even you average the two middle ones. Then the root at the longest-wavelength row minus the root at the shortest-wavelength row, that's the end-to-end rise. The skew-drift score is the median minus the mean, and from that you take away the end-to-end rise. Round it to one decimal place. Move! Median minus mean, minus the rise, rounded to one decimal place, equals 1.0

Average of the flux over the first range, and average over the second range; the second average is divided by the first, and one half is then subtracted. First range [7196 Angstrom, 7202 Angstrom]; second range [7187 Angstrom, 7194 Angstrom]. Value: 0.65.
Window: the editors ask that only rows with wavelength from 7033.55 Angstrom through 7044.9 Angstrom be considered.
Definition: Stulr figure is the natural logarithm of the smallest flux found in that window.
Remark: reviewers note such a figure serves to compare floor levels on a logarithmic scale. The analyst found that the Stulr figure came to 3.37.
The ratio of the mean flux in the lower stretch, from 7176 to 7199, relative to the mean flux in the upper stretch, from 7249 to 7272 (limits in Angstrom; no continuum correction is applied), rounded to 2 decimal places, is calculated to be 0.93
